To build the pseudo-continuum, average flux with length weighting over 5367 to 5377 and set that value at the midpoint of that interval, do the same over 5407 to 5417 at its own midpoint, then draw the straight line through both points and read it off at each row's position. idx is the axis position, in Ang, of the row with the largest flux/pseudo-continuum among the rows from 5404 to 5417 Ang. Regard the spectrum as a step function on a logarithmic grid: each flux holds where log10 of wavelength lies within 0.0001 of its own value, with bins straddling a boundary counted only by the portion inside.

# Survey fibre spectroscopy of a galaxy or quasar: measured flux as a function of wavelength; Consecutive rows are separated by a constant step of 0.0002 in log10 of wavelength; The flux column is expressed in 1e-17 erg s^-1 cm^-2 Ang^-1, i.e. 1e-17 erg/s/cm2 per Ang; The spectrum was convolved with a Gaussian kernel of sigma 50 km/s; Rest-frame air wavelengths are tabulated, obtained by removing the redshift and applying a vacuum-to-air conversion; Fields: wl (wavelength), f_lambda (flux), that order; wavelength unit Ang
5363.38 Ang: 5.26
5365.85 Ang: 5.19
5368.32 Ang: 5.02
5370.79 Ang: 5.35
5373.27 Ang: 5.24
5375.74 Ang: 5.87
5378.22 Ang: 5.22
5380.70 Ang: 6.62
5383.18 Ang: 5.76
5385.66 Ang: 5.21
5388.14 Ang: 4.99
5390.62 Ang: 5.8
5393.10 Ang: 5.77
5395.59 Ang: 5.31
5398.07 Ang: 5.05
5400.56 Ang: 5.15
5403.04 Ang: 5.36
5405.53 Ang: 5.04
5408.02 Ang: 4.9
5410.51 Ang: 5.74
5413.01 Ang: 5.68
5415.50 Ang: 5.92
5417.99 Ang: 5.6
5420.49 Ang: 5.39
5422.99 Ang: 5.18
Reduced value 5415.50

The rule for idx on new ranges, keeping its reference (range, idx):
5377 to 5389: 5380.70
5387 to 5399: 5390.62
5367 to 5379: 5375.74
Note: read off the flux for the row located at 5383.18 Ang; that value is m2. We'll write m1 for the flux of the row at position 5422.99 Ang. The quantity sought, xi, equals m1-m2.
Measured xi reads -0.6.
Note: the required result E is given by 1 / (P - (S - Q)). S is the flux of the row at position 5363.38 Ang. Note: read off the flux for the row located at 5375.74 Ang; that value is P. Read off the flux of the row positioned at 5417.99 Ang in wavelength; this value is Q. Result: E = 0.16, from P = 5.87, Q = 5.6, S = 5.26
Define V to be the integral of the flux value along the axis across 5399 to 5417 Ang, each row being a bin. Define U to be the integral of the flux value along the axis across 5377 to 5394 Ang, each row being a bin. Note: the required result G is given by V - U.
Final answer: 1.6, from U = 95.6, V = 97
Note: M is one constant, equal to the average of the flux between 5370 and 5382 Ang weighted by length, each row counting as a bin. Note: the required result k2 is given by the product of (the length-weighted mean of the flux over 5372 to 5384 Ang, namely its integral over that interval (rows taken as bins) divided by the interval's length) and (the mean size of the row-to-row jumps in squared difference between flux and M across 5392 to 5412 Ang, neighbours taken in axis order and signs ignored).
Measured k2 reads 1.4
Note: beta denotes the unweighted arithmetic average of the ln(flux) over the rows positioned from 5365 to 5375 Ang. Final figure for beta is 1.65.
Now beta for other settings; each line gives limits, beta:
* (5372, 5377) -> 1.71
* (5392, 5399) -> 1.68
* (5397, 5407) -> 1.64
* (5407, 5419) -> 1.71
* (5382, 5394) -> 1.70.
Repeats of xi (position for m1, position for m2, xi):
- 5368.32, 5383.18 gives -0.7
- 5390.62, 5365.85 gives 0.6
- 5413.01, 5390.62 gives -0.1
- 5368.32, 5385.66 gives -0.2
